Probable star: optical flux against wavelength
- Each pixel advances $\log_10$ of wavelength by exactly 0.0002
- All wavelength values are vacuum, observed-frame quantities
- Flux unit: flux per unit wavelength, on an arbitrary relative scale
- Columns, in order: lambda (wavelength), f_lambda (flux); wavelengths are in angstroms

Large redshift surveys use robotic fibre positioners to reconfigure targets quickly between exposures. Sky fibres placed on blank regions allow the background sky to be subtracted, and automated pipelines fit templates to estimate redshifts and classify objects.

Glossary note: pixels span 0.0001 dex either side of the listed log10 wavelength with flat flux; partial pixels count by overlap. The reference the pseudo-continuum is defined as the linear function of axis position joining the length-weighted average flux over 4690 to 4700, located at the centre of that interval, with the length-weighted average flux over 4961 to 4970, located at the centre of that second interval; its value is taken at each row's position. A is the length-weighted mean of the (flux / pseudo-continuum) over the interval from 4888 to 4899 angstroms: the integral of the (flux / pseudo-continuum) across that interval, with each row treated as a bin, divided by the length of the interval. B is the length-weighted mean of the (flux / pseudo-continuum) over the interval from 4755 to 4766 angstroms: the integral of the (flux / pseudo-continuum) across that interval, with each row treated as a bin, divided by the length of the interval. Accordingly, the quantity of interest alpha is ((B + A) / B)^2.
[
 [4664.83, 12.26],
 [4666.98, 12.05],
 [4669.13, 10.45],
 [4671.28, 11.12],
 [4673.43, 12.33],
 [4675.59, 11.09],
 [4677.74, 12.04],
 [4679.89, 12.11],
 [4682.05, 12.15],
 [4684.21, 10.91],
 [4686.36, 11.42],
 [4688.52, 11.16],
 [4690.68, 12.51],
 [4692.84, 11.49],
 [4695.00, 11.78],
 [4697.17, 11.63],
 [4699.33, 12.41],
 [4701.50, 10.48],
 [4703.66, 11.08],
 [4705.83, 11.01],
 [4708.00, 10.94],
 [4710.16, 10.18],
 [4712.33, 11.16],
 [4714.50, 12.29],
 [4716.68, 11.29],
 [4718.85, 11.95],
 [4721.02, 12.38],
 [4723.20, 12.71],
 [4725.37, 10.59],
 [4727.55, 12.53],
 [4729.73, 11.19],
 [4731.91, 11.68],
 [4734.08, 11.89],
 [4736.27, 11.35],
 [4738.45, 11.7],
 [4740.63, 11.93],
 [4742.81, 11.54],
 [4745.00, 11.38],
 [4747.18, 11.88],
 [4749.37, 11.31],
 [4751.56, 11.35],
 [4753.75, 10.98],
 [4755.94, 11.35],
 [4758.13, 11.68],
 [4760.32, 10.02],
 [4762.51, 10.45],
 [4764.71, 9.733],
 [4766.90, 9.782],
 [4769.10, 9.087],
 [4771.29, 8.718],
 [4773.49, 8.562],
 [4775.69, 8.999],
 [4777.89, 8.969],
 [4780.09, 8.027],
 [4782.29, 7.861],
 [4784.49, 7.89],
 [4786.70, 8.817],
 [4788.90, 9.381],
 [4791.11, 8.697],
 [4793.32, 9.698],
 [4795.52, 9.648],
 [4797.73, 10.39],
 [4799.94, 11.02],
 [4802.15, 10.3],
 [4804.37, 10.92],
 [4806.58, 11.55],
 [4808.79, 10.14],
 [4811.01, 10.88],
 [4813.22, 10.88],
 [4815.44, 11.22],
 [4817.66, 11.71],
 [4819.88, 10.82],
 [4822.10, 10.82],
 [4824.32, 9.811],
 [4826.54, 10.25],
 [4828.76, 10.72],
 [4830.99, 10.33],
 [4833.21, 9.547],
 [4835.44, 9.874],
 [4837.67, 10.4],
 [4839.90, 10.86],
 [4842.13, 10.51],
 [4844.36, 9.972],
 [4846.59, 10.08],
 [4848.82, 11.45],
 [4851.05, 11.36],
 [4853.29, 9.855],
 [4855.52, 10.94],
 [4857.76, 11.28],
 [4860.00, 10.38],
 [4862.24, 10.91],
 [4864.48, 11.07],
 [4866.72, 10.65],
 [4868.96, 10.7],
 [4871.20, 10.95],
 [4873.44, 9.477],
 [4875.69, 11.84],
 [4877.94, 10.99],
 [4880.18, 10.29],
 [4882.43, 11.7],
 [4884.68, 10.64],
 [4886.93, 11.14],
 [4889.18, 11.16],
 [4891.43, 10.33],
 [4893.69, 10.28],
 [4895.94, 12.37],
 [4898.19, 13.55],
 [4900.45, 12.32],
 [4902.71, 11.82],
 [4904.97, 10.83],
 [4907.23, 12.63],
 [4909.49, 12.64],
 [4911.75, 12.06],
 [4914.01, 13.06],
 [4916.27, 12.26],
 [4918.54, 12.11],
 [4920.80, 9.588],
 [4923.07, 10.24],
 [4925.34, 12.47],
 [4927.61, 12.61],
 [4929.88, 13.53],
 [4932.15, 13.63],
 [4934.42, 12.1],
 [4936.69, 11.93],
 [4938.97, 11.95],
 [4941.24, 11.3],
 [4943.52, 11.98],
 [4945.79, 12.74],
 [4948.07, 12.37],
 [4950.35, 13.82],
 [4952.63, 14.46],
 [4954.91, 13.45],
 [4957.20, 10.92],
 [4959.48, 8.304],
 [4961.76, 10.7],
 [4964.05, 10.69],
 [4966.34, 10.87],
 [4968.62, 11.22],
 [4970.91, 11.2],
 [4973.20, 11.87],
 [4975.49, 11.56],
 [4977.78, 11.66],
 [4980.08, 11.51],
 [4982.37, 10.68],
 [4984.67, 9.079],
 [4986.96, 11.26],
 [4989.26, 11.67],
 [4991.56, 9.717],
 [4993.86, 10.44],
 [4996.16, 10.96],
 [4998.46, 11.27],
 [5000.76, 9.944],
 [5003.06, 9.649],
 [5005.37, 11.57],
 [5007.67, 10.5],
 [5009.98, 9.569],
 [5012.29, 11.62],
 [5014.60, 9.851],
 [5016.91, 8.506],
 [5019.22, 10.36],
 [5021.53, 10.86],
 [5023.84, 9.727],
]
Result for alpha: 4.5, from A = 1.03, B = 0.91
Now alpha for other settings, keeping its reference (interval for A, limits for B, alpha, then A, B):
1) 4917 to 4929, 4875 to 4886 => 4.2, 1.04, 0.99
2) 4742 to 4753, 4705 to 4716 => 4.2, 0.98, 0.94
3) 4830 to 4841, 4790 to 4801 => 4.2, 0.90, 0.86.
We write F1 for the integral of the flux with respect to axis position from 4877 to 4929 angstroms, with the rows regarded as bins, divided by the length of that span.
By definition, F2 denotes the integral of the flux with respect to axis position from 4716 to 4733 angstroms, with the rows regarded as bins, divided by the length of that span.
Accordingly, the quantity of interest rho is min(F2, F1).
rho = 11.6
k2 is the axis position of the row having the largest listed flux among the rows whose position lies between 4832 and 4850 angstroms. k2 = 4848.82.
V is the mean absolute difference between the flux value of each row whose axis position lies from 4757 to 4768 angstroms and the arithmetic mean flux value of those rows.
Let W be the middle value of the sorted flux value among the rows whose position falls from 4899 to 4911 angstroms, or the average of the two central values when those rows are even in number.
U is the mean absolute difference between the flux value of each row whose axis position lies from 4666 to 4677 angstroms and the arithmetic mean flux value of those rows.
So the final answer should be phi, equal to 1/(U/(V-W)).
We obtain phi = -18.8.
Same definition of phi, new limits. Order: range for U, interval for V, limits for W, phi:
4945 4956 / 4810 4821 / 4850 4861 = -16.4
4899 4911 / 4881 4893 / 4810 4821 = -18.1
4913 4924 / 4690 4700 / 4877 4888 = -8.6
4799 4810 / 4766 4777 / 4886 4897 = -23.9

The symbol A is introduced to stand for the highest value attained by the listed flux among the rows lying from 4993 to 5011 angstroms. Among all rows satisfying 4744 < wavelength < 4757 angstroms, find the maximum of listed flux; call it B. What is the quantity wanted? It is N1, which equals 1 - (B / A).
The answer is -0.03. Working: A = 11.57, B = 11.88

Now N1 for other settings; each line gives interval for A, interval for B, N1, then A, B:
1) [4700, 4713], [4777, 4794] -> 0.13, 11.16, 9.698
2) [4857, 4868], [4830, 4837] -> 0.08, 11.28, 10.33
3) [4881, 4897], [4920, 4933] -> -0.10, 12.37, 13.63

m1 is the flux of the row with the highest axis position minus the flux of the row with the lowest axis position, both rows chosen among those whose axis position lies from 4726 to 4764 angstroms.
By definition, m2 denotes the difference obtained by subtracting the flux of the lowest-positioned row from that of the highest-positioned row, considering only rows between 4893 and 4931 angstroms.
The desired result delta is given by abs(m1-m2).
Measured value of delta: 5.3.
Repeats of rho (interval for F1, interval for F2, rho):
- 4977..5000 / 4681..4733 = 10.8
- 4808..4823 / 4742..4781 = 10.2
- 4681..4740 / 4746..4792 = 9.7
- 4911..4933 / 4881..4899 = 11.3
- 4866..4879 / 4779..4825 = 10.0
